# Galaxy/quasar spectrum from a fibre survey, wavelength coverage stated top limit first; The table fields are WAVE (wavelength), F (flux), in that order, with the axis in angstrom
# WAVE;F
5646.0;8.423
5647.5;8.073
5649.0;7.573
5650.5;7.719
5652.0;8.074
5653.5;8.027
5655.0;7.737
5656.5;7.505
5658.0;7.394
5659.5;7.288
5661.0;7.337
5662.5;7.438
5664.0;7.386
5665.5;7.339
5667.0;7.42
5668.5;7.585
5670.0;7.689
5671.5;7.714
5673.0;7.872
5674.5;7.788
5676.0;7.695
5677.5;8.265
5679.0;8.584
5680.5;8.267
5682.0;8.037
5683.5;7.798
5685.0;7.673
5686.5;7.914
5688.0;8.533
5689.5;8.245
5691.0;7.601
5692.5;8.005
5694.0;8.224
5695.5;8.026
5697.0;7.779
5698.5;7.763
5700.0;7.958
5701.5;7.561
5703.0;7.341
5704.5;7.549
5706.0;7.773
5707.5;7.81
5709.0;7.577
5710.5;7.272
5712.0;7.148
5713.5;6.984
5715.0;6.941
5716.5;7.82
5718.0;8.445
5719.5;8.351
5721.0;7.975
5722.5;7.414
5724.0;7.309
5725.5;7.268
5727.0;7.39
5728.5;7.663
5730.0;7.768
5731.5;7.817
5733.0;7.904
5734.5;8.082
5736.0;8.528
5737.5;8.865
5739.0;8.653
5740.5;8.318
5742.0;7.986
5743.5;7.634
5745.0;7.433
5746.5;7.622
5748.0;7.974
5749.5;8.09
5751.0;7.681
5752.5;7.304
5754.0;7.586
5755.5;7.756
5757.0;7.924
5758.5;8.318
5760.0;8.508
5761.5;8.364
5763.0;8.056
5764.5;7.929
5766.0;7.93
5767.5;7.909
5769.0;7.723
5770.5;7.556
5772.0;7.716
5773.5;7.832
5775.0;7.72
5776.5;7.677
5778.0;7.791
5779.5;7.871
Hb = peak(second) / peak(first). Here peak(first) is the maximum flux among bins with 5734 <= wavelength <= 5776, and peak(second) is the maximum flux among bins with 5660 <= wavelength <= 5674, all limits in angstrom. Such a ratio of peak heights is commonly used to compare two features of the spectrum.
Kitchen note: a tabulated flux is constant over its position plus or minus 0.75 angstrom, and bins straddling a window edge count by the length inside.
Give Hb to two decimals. 0.89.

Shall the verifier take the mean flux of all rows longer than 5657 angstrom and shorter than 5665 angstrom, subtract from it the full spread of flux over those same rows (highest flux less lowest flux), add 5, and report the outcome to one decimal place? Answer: 12.2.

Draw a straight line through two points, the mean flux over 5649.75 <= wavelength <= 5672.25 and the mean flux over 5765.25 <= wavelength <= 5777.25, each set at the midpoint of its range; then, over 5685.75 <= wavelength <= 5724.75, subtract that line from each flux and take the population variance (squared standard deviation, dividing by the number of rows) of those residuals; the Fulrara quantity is 0.18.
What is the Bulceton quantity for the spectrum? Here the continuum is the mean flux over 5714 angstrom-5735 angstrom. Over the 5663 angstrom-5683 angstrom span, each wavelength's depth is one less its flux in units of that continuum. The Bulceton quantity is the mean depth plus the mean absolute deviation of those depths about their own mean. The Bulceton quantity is 0.03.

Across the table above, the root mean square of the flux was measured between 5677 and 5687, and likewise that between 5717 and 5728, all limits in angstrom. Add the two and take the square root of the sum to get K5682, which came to 3.98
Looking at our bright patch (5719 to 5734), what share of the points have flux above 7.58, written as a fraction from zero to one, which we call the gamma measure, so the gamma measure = 0.60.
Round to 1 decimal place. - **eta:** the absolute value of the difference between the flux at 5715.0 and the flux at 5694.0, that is 1.3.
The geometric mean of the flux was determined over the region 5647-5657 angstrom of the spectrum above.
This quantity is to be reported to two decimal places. 7.81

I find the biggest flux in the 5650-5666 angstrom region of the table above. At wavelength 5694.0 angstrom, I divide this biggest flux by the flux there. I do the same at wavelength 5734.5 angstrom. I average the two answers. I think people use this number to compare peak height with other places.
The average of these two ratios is 0.99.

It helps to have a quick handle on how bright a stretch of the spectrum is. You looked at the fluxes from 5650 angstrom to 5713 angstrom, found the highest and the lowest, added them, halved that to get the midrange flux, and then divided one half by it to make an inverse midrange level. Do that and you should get 0.0636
